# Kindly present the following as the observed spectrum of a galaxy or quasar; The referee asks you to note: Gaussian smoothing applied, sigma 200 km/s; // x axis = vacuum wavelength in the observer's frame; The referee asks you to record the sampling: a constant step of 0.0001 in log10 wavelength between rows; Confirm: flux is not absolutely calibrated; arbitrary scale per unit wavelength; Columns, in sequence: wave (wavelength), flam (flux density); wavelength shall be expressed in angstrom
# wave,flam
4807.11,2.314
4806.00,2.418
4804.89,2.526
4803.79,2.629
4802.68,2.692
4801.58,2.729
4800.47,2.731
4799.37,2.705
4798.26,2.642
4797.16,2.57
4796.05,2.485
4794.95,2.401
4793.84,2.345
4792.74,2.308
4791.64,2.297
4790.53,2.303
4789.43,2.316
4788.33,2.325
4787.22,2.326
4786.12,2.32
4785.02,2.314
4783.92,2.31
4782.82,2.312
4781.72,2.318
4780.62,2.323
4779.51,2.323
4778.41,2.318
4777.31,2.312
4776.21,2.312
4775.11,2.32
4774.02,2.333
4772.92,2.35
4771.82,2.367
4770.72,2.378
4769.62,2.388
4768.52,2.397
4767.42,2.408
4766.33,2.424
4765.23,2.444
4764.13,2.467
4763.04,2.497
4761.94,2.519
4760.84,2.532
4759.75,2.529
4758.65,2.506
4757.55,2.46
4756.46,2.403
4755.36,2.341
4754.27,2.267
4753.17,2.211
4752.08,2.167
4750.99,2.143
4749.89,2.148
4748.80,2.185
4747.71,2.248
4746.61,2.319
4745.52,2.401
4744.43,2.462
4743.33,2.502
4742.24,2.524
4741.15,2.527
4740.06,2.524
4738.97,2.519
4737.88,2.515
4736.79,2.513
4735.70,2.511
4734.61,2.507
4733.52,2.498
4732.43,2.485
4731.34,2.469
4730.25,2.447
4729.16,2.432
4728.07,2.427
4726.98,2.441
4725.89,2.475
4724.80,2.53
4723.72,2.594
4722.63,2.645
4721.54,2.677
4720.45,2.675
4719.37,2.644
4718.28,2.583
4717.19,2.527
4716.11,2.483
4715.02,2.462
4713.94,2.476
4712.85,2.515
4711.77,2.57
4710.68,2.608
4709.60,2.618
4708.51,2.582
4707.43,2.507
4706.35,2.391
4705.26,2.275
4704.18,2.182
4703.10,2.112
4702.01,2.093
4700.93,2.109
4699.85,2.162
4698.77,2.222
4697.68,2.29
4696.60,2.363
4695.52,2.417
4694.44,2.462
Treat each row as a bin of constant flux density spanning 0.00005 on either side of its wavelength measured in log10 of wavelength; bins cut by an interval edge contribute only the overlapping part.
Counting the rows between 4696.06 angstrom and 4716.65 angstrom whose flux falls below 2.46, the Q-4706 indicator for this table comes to 10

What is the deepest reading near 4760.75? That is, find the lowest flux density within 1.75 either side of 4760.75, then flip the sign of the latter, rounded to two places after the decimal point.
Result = -2.52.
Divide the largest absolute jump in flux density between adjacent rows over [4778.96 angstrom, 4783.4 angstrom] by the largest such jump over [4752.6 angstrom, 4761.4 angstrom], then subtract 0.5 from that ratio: -0.42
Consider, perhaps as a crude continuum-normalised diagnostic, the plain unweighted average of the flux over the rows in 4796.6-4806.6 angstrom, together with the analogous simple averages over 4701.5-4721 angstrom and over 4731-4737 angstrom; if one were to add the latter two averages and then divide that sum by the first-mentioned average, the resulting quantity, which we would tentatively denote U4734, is 1.89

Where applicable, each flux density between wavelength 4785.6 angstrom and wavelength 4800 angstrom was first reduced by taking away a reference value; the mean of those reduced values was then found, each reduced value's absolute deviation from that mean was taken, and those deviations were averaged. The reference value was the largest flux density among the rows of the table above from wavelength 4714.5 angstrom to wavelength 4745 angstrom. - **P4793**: 0.12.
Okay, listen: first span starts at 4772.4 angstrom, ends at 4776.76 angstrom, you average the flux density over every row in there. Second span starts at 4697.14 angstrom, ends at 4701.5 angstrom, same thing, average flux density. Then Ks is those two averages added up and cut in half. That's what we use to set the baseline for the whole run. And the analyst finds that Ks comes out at 2.26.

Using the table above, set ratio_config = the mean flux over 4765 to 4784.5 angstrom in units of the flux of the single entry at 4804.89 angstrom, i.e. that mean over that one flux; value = 0.93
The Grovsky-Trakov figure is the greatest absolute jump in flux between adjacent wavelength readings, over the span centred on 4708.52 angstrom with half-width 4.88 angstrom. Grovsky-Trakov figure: 0.12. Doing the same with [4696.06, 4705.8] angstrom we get 0.09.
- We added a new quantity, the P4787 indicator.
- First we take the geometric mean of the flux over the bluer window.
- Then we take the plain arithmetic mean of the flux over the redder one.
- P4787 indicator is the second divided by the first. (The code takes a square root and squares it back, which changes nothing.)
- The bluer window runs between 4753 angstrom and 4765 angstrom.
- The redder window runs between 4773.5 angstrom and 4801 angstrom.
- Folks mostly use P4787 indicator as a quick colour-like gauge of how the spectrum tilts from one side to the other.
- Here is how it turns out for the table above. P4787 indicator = 0.98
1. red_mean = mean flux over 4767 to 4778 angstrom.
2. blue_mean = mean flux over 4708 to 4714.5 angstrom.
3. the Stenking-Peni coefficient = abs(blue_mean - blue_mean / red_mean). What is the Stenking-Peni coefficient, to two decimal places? 1.47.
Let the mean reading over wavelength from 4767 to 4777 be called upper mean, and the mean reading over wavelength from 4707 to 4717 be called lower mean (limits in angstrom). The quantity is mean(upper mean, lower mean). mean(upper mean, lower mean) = 2.45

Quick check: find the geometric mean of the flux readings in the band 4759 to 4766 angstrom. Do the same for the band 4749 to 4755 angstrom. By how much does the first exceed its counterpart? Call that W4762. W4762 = 0.31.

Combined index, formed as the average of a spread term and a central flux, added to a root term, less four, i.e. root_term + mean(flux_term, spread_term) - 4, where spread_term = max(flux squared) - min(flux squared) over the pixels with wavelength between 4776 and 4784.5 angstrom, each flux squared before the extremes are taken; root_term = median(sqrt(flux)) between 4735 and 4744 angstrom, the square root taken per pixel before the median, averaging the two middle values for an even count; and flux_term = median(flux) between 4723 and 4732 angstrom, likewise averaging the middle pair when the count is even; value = -1.2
